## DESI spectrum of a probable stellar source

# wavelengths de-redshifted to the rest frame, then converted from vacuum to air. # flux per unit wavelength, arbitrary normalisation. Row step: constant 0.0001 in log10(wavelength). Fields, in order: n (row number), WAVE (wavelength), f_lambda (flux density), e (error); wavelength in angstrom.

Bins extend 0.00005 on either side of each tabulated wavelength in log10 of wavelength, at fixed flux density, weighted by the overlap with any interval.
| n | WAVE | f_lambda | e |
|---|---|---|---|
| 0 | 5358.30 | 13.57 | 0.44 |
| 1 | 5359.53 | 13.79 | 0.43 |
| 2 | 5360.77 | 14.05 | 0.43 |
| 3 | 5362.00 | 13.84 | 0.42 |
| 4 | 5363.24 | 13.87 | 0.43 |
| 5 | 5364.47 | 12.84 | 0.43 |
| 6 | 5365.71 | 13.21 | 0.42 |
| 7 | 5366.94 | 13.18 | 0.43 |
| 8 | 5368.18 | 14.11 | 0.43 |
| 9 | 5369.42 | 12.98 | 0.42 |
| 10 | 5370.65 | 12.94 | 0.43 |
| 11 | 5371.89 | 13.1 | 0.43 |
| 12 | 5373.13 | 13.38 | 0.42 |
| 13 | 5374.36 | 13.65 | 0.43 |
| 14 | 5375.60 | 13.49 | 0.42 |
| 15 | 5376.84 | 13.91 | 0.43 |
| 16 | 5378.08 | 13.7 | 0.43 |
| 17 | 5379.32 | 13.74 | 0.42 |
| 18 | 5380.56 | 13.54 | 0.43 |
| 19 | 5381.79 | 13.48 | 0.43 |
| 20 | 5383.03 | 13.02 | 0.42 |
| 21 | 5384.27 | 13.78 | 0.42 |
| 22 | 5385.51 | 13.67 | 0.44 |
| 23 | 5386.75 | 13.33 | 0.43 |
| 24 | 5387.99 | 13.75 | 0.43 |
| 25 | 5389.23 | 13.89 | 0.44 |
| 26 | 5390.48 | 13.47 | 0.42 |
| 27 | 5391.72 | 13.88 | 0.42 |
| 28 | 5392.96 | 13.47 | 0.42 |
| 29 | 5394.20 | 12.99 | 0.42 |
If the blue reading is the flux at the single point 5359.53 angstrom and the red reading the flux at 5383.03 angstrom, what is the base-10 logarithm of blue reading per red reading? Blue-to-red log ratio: 0.025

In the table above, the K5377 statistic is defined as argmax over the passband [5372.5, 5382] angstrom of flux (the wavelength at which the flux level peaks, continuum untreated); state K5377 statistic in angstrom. 5376.84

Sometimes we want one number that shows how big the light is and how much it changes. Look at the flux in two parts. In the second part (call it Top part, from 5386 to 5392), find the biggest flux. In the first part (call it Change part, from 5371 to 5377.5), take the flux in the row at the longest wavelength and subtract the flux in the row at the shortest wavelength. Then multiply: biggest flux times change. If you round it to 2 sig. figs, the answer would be 11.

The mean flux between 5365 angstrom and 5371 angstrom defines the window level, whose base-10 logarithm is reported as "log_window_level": 1.12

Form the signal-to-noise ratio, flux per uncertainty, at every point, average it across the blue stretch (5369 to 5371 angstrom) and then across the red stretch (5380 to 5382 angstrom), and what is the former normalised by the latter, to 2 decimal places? 0.97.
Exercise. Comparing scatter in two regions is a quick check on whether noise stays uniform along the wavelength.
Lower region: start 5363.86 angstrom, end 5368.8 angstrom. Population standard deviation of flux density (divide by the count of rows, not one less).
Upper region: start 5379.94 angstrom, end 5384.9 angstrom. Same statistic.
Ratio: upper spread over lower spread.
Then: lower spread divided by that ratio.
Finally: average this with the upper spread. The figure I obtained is 0.5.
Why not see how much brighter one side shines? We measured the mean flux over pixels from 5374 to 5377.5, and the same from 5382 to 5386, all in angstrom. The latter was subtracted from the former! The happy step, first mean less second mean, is 0.2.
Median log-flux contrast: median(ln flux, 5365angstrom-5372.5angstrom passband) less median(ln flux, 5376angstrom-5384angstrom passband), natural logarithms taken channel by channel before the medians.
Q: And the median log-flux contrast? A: -0.036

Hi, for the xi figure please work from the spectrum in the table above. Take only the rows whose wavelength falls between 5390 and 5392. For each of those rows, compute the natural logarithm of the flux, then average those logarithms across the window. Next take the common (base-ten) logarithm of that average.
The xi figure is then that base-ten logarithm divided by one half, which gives 0.835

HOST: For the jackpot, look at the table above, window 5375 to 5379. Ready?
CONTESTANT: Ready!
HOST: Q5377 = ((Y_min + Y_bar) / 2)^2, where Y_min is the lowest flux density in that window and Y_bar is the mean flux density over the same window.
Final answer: 185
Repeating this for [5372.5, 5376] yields 181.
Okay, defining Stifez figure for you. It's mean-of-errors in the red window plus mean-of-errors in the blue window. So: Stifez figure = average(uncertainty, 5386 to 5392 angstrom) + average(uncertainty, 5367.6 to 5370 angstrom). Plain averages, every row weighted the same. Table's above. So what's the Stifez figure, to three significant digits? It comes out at 0.853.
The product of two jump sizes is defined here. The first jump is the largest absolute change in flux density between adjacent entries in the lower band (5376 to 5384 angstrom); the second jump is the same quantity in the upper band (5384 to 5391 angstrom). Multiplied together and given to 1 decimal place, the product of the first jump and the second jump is 0.2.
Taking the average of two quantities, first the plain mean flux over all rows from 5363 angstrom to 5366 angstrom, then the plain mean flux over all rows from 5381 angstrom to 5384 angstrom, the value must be 13.3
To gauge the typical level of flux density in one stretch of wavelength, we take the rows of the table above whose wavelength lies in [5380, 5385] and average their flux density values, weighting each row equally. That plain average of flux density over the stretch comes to 13.5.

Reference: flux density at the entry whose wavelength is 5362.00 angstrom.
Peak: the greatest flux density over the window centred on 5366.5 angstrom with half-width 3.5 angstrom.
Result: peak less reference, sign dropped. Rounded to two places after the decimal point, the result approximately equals 0.27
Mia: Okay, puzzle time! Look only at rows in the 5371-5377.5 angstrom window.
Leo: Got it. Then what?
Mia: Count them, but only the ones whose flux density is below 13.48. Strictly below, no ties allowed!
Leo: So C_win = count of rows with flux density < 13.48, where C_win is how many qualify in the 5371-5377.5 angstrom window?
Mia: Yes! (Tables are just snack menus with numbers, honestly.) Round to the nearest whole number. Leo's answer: 2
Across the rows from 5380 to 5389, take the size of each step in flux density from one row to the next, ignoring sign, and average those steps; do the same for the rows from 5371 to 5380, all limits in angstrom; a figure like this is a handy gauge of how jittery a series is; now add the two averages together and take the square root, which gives 0.77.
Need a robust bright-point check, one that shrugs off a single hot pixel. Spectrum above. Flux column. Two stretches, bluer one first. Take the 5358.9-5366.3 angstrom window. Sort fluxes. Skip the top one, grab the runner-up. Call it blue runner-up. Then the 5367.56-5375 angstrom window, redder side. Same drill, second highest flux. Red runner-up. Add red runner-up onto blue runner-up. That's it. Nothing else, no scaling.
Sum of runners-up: 27.5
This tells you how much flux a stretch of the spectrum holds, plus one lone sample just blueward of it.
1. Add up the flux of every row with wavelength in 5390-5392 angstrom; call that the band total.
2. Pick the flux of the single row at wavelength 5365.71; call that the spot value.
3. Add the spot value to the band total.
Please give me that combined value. 40.6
